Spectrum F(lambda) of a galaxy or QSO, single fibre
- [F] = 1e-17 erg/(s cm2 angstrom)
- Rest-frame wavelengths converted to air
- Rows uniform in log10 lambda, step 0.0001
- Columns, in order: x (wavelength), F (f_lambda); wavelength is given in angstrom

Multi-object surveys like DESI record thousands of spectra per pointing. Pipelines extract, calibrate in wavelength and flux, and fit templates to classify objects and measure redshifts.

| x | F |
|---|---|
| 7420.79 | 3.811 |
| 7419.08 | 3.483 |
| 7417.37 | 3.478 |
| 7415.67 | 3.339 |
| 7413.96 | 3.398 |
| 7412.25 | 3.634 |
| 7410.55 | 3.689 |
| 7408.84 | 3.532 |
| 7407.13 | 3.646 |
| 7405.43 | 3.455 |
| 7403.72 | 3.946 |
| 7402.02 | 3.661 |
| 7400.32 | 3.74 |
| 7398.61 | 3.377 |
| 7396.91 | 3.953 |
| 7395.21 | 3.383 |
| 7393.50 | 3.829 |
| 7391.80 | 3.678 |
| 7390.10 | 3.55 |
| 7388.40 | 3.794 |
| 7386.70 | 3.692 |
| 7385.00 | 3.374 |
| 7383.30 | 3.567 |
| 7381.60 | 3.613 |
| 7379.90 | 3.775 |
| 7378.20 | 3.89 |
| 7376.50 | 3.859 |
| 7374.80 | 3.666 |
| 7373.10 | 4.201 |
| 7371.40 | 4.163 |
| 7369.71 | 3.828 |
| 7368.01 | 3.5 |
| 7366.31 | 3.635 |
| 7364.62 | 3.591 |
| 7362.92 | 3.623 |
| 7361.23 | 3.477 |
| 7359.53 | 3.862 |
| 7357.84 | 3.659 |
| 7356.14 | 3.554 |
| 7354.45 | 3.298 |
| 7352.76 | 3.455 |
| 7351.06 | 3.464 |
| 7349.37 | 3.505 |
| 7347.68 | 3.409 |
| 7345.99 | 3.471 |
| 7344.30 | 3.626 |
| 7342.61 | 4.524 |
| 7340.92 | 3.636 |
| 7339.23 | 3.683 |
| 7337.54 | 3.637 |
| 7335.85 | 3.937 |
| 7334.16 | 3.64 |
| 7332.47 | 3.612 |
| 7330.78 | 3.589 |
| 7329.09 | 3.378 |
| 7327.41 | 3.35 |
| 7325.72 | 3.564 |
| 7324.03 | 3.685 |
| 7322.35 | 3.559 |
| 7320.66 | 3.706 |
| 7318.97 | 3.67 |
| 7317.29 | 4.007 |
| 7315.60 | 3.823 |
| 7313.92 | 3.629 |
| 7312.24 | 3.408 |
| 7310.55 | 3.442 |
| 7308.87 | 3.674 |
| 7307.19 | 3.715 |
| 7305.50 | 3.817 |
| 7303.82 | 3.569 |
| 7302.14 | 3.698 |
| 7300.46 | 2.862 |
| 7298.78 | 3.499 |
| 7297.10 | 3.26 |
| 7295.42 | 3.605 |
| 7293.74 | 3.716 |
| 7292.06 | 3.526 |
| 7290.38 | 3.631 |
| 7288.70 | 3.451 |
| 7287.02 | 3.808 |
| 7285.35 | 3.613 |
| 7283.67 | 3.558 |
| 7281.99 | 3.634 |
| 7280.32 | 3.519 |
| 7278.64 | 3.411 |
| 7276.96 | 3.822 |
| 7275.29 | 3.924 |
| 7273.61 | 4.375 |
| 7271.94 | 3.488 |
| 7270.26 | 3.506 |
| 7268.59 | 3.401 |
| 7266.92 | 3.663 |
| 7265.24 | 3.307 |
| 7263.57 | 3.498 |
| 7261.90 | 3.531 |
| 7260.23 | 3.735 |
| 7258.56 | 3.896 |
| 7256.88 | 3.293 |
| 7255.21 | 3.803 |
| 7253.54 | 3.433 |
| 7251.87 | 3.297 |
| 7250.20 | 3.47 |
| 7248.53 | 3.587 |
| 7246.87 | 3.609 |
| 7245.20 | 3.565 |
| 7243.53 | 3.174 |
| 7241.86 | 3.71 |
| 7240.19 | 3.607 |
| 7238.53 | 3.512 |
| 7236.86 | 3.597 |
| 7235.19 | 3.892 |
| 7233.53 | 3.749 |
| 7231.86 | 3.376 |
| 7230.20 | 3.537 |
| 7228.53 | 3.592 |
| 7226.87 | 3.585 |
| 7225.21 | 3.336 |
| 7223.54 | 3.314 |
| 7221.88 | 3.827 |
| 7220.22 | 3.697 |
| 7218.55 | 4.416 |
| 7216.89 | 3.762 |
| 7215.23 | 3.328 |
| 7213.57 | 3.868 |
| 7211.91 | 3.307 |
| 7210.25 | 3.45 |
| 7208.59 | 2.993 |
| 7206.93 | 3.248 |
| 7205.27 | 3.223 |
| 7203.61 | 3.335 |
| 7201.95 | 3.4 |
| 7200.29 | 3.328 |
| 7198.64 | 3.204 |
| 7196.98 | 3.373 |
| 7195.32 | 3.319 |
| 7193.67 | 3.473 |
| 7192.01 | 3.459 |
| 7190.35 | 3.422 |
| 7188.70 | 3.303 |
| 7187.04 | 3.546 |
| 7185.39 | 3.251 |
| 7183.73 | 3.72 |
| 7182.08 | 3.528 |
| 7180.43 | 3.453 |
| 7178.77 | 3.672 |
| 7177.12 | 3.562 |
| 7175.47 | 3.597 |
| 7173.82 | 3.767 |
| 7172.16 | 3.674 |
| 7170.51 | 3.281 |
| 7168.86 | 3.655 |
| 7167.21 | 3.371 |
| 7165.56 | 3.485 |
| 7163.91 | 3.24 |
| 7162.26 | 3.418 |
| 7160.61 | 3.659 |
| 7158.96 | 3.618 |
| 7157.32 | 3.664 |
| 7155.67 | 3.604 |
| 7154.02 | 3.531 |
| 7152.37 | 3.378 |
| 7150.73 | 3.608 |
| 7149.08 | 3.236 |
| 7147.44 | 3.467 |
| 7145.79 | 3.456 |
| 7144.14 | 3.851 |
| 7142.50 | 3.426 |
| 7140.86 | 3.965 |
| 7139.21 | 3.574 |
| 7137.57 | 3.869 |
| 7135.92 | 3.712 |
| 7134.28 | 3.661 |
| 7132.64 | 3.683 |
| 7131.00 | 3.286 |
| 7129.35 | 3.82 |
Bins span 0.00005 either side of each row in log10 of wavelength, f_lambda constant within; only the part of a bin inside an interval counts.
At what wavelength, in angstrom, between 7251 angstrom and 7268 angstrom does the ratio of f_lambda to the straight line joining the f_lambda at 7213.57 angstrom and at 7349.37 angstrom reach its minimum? 7251.87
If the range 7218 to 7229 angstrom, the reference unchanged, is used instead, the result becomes 7223.54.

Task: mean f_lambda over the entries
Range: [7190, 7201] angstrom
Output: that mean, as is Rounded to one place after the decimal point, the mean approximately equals 3.4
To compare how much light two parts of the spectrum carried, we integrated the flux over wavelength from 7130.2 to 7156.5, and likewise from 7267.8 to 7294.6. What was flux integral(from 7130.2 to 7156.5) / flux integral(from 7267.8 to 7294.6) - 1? -0.037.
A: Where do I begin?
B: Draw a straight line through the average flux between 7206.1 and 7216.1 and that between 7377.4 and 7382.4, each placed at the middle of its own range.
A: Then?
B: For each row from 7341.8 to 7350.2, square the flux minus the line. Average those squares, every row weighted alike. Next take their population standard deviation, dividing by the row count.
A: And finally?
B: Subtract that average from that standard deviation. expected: 0.10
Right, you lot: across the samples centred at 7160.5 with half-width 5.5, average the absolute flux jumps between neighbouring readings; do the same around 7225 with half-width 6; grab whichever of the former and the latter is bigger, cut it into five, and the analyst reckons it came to 0.033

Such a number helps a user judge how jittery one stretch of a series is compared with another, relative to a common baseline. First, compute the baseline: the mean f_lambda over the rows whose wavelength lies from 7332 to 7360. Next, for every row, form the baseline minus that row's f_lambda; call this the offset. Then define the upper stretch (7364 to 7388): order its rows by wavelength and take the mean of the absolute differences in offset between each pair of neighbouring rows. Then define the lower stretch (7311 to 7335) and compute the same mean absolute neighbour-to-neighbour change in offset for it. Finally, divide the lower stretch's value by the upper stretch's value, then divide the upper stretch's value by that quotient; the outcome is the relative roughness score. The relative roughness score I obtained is 0.25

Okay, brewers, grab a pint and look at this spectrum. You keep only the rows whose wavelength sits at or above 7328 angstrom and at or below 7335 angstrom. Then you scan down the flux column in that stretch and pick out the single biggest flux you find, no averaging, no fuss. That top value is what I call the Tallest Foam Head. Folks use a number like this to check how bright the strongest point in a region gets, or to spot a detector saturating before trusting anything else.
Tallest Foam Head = 3.64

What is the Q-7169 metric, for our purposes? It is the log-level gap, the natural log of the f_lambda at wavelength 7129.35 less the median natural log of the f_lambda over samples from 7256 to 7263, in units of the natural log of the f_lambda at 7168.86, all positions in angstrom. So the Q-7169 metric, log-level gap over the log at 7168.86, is 0.039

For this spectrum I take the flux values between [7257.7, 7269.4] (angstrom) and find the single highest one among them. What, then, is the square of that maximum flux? 15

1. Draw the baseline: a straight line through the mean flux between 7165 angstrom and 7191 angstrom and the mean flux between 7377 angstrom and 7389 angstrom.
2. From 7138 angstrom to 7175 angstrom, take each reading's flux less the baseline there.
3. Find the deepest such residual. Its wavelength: 7163.91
